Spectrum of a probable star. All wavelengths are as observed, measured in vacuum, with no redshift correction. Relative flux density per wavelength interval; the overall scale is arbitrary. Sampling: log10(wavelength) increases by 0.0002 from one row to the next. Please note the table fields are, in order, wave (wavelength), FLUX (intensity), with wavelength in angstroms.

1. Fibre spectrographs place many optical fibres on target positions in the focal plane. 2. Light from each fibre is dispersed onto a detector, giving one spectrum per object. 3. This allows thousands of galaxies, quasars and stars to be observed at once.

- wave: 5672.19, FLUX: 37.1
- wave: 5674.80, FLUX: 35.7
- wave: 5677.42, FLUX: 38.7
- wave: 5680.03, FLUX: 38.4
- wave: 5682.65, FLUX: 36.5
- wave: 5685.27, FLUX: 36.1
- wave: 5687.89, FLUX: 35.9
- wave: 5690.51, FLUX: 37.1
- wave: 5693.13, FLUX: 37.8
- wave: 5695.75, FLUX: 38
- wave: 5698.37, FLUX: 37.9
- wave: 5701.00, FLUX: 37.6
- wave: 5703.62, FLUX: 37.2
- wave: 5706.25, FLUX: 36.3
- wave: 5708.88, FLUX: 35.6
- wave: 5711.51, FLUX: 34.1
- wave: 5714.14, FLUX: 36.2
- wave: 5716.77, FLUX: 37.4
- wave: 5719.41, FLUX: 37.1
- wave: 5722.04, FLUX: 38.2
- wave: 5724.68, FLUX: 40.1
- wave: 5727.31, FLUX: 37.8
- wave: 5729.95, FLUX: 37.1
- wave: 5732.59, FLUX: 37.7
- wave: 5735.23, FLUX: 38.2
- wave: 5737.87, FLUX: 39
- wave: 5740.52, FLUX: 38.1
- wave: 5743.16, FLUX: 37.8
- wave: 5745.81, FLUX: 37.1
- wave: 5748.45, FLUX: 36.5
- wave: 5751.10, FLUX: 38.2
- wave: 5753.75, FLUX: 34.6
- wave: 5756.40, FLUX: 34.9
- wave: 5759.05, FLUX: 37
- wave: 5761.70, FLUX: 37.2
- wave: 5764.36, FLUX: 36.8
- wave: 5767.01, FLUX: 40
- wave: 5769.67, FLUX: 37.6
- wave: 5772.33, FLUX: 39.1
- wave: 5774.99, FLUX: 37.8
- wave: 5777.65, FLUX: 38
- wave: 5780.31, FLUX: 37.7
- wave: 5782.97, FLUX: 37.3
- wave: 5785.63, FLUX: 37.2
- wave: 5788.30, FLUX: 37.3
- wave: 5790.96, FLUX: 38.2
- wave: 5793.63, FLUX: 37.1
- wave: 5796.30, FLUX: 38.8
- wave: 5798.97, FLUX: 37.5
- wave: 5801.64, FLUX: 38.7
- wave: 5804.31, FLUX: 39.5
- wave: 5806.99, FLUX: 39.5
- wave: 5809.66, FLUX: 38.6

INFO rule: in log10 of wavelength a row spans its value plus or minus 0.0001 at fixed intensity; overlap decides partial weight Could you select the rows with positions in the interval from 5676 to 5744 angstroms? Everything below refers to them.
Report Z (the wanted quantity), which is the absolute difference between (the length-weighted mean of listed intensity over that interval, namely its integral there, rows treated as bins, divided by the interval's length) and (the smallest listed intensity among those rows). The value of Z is 3.3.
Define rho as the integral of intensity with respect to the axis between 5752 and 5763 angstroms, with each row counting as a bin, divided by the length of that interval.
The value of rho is 36.0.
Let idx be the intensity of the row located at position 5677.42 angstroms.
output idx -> 38.7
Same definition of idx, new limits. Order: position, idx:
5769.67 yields 37.6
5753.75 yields 34.6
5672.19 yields 37.1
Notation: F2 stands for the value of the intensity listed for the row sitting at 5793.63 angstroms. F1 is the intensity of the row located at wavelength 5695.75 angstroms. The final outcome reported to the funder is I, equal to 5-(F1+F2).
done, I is -70.1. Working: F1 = 38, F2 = 37.1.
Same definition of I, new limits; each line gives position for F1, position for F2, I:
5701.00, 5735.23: -70.8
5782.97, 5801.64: -71.0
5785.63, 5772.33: -71.3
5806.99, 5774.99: -72.3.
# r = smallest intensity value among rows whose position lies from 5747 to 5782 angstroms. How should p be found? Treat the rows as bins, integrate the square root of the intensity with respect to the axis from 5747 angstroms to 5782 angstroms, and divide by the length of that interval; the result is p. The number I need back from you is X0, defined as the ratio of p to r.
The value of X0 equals 0.177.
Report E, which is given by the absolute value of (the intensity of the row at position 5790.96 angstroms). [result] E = 38.2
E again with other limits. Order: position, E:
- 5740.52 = 38.1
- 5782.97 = 37.3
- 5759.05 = 37.0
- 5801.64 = 38.7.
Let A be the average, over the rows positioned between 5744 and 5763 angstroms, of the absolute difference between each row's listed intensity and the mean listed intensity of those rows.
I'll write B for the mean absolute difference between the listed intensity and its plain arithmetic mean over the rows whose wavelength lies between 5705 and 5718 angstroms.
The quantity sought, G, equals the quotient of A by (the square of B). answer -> 1.4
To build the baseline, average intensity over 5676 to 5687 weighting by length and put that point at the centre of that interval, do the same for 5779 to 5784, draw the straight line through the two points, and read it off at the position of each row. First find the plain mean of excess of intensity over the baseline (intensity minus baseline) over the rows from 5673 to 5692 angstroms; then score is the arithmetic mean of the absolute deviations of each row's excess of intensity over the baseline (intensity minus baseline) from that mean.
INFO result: 1.0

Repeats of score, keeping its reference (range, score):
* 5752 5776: 1.2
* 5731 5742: 0.4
